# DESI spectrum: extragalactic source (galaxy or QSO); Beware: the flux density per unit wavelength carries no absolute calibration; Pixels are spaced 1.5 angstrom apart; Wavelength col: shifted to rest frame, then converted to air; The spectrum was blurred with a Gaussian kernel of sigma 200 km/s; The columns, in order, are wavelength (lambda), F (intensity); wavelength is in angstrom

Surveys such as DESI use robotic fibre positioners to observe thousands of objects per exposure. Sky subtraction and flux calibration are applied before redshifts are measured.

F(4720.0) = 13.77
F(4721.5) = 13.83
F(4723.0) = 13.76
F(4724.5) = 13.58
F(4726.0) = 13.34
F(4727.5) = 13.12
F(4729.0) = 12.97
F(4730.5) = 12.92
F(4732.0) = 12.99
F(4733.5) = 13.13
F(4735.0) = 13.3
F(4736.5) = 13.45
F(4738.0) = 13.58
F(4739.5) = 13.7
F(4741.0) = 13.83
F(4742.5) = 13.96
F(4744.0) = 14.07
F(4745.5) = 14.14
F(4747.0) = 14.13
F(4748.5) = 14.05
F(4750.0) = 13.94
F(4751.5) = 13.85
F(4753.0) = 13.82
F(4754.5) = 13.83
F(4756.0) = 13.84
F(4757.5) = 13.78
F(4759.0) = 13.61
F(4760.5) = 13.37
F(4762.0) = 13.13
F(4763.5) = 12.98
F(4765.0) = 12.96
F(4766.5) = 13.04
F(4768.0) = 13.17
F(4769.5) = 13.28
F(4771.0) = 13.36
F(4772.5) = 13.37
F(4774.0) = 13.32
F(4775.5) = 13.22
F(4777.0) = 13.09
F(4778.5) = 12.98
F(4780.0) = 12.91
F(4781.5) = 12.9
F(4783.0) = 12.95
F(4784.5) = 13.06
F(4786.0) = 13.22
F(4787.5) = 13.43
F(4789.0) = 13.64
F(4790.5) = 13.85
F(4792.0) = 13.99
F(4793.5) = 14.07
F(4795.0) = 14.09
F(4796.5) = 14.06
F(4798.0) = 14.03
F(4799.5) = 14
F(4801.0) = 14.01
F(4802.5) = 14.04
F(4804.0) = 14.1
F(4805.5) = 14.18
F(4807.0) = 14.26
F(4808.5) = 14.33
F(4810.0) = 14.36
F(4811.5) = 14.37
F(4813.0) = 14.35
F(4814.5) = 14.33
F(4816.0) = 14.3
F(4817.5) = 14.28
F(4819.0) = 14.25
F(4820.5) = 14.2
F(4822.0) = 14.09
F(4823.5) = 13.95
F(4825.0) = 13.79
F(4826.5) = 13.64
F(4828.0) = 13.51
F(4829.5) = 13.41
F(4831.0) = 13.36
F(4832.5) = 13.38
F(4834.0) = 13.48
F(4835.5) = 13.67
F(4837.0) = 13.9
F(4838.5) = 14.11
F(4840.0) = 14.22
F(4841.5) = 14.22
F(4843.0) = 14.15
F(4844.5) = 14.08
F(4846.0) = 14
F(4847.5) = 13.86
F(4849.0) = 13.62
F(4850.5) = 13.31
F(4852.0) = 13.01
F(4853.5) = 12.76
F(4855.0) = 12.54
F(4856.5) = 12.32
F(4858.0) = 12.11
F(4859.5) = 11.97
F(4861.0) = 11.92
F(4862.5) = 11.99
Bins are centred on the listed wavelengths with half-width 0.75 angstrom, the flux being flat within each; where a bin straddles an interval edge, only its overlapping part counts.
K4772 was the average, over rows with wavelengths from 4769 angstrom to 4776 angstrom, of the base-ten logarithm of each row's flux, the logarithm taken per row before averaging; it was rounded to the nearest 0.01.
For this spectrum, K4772 1.12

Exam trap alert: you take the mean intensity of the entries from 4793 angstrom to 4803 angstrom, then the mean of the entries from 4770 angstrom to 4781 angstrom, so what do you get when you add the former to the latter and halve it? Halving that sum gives 13.6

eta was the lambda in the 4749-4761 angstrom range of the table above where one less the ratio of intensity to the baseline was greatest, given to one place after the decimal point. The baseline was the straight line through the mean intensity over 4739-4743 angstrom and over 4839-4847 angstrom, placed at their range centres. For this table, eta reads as 4760.5 angstrom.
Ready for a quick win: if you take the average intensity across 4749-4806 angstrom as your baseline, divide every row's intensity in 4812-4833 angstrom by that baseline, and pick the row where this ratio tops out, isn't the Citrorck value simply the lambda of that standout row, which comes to 4813.0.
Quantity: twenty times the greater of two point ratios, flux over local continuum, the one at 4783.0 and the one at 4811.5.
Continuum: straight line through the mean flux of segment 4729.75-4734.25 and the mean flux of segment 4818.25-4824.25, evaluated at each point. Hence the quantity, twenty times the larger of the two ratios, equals 20.5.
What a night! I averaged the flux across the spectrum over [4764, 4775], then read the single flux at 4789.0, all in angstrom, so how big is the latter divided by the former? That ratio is 1.03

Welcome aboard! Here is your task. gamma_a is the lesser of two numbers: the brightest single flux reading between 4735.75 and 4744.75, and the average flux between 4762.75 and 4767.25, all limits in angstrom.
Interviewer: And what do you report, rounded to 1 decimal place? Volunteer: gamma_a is 13.0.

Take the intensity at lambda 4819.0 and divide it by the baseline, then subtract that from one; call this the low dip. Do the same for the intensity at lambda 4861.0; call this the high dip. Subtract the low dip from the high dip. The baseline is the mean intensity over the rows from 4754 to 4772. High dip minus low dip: 0.17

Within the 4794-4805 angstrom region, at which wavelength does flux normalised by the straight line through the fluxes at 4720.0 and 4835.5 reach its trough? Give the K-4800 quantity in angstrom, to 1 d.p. 4799.5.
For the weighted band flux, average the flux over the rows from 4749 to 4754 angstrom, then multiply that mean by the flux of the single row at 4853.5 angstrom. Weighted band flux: 177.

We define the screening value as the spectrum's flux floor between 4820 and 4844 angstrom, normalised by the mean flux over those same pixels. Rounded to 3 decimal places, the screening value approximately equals 0.967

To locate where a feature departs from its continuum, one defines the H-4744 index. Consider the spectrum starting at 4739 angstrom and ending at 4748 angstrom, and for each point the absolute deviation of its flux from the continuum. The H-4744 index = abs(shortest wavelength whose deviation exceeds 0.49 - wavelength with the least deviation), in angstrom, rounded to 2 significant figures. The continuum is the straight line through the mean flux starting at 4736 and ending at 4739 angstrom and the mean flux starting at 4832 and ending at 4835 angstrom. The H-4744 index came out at 4.5 angstrom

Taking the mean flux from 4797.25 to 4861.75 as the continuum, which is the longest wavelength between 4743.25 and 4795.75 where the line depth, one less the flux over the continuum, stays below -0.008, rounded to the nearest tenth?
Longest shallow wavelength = 4795.0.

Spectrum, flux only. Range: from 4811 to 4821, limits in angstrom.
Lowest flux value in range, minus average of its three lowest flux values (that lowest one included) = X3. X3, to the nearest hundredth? -0.04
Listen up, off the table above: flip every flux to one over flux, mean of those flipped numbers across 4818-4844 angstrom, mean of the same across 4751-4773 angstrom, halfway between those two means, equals 0.0734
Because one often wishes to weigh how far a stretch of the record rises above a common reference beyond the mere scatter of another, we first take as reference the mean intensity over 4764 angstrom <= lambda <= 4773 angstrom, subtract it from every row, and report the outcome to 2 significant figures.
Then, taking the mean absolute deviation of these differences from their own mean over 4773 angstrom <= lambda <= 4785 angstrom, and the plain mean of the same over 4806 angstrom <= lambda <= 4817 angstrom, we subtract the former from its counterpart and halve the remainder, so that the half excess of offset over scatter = 0.51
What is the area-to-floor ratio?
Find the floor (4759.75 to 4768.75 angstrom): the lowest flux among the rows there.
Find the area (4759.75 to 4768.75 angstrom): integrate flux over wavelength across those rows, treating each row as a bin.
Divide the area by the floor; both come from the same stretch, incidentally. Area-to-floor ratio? 9.1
